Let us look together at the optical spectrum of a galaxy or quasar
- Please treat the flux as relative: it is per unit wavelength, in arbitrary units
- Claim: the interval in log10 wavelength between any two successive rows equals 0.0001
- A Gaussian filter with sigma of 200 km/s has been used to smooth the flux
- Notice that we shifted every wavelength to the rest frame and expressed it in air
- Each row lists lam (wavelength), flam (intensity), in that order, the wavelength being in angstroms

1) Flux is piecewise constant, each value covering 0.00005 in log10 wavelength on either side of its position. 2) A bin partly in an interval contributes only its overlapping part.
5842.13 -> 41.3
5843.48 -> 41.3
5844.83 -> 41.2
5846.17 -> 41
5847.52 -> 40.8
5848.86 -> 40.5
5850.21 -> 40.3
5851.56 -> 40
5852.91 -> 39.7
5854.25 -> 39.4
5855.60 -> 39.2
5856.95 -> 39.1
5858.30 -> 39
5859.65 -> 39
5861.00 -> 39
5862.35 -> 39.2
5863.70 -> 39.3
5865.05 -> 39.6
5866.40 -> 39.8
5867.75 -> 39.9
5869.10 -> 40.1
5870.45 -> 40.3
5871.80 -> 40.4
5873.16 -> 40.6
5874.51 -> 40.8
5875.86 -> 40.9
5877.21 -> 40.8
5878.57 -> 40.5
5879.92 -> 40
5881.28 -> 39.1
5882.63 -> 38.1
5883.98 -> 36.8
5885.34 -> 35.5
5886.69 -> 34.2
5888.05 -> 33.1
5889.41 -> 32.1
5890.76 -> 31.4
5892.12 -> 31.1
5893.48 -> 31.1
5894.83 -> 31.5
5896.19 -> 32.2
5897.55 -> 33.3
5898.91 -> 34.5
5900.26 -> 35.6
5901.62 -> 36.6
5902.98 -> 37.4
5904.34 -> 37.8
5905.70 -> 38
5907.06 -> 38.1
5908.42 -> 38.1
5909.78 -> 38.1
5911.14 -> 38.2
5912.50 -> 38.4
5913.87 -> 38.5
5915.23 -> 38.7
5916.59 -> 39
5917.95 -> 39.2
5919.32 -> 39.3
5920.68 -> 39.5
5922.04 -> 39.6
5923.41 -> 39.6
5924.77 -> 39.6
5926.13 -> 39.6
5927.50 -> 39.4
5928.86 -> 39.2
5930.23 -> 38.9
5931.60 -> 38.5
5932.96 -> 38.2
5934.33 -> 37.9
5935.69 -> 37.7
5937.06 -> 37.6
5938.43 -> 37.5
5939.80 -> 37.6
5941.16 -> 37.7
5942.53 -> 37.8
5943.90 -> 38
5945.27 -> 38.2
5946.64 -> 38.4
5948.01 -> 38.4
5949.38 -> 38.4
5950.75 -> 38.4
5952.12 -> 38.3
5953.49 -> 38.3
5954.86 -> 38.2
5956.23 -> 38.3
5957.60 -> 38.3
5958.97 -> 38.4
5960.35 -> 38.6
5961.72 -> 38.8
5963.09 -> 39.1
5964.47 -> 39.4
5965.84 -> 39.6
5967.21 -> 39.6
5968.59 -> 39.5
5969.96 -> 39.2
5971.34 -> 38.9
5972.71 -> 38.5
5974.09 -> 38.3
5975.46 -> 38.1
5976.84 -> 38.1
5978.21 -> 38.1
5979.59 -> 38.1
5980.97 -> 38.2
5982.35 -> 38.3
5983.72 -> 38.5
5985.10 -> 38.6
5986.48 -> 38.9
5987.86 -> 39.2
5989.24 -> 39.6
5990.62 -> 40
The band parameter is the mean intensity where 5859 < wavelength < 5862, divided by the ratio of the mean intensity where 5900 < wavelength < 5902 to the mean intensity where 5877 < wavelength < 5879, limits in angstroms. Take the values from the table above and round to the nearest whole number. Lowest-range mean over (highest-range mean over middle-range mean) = 44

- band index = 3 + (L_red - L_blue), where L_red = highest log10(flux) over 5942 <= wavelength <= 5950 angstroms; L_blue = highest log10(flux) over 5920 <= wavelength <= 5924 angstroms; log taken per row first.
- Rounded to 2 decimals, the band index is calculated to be 2.99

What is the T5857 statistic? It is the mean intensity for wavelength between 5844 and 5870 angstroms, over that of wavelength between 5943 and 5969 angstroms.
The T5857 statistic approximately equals 1.03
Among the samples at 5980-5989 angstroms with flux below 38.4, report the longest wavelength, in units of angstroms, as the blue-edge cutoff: 5982.35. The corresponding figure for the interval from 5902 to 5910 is 5909.78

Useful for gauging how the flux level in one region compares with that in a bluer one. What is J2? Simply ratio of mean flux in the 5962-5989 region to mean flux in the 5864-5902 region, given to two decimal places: 1.05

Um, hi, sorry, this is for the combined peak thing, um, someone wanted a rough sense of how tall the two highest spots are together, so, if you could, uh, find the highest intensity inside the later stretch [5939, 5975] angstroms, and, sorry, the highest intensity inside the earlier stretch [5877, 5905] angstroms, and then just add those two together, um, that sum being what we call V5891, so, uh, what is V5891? 80.4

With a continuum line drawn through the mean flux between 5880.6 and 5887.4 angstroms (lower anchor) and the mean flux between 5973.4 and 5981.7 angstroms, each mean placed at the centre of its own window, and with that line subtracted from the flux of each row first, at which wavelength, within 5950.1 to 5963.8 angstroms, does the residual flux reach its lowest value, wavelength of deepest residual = 5954.86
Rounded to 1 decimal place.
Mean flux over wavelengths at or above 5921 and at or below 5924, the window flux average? 39.6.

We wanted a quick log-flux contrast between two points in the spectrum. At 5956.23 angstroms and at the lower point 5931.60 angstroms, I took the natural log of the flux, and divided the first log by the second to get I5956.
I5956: 1.00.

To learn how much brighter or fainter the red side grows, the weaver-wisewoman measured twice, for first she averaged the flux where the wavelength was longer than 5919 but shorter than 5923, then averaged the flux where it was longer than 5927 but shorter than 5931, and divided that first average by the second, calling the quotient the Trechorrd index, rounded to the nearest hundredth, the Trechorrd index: 1.01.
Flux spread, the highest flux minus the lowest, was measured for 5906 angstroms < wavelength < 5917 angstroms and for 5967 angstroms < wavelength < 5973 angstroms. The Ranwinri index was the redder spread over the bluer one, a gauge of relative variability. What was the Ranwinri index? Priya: 1.2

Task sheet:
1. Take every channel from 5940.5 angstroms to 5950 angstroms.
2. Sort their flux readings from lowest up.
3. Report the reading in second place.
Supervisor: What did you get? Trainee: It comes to 37.8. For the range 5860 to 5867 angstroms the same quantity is 39.2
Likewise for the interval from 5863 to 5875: 39.6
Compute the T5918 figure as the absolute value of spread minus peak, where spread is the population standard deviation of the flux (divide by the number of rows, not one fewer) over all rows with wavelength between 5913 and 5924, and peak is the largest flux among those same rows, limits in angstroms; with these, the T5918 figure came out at 39.2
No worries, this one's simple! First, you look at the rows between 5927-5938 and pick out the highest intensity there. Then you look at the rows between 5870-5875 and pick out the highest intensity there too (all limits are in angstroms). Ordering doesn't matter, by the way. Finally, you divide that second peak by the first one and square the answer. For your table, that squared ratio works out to 1.07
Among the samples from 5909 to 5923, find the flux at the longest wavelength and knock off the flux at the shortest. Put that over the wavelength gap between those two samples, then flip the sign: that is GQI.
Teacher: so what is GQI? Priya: -0.12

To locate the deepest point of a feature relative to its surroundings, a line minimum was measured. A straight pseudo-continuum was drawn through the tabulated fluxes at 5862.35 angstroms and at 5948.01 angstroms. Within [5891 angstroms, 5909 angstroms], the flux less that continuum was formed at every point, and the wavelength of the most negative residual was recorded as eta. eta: 5892.12 angstroms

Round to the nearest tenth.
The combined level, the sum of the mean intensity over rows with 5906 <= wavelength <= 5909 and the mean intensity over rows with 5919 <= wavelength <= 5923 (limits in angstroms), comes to 77.6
